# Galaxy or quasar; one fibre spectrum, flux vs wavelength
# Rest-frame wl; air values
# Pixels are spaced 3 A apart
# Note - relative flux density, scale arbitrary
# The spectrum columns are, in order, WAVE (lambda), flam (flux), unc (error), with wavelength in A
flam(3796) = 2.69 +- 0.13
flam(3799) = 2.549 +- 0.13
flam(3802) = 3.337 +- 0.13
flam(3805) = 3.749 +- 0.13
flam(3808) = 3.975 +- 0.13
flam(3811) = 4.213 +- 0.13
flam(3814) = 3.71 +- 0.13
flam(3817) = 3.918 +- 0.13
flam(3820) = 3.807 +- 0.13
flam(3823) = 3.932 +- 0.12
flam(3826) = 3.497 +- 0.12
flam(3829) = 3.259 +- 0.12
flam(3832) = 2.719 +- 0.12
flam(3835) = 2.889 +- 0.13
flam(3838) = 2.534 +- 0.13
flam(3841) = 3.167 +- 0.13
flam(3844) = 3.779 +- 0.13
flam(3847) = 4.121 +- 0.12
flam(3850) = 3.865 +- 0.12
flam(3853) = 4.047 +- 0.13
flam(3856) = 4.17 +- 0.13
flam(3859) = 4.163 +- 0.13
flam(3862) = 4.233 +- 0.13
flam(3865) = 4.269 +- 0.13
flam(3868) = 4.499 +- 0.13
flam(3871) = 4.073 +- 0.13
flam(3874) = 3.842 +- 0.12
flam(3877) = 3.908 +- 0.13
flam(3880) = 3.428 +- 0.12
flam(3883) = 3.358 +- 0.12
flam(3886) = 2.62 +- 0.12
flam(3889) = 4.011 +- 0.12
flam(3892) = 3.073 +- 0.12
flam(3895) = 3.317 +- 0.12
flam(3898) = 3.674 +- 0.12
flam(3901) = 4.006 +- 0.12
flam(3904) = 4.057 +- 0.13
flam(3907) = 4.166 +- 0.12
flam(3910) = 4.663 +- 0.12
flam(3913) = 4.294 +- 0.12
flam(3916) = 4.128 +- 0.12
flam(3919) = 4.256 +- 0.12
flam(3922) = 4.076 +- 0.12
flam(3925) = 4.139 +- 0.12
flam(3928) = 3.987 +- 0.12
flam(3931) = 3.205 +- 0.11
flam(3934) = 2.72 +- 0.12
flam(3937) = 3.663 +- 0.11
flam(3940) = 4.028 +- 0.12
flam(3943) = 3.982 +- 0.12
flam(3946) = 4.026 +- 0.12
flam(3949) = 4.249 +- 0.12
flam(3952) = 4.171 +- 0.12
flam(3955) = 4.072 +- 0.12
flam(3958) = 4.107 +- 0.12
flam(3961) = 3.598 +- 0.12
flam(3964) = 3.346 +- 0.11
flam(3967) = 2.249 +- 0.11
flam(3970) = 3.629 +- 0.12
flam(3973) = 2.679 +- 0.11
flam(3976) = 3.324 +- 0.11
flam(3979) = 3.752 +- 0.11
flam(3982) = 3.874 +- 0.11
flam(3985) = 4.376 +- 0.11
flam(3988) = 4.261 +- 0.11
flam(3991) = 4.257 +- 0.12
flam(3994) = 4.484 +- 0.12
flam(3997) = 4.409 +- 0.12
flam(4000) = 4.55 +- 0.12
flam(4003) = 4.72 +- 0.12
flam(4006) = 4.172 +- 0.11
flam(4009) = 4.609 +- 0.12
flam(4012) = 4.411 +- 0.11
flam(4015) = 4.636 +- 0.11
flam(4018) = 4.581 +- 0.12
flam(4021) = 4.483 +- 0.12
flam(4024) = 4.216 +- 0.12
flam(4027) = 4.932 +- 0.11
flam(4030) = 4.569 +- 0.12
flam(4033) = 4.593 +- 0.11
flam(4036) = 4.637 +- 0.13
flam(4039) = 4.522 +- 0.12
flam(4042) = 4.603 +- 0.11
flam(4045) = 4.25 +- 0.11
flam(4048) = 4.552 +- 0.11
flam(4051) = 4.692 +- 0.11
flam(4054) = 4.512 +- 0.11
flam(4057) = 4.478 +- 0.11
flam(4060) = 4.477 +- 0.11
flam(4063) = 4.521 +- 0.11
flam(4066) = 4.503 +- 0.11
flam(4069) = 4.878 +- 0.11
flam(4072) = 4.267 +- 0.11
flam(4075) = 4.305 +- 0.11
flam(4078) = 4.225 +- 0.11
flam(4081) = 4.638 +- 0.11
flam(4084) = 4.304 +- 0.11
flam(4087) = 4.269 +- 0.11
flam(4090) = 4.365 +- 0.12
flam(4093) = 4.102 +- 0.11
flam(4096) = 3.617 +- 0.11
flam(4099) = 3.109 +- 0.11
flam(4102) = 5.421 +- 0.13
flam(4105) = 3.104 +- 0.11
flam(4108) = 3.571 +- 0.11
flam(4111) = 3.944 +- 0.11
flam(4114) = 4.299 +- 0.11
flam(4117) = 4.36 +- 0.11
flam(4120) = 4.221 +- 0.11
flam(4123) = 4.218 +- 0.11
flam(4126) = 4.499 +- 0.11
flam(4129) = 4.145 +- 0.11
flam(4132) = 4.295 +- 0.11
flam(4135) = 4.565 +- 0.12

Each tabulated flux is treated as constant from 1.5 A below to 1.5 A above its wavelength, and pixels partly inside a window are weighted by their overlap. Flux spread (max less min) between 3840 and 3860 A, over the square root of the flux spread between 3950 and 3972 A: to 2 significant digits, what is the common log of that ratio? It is -0.14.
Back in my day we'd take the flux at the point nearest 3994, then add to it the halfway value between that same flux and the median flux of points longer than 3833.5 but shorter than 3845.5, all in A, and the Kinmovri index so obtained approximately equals 8.2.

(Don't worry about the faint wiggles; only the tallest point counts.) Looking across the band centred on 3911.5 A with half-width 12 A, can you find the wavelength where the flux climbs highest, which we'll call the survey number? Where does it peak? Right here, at 3910 A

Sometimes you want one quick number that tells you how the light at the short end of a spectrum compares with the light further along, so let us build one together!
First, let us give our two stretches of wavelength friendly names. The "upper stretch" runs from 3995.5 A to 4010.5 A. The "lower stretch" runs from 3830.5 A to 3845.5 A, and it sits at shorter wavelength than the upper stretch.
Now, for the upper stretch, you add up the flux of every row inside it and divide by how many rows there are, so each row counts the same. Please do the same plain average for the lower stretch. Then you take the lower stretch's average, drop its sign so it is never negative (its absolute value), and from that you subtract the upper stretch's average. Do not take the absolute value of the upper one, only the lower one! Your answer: -1.5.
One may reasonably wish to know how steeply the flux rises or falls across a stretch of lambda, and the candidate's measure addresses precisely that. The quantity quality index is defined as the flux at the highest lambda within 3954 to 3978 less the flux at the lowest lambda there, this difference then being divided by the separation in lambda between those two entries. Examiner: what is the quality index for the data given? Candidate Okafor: -0.04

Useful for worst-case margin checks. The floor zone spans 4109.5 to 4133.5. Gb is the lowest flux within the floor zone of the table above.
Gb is 3.944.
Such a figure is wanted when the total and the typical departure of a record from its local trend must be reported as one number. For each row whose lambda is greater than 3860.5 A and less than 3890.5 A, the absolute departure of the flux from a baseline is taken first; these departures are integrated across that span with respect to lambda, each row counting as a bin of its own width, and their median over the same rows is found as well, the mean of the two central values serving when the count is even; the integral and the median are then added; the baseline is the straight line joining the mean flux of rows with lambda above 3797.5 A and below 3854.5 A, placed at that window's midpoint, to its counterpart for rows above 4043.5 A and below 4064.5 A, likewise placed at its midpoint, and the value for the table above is 14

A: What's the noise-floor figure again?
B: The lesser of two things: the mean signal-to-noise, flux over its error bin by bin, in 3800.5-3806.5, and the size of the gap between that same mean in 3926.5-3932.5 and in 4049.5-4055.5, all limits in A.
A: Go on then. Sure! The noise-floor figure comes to 11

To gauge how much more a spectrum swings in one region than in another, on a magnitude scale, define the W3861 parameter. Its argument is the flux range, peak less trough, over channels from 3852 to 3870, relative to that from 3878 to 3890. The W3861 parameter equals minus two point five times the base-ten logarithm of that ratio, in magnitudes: 1.2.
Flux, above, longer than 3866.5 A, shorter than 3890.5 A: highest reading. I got 4.499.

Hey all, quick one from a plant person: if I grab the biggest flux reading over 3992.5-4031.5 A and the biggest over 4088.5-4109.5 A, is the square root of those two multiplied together 5.2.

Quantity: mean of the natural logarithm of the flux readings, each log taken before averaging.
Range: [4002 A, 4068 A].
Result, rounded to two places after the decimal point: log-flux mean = 1.51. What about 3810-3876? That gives 1.31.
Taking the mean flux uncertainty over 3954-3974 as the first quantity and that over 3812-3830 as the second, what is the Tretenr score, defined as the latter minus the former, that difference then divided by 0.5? 0.019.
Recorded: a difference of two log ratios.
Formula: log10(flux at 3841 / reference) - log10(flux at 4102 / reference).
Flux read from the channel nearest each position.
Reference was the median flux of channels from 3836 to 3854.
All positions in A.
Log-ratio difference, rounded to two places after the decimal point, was -0.23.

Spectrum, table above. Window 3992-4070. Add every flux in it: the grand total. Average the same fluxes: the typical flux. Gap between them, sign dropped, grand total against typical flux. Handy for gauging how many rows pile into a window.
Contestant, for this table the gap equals 113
